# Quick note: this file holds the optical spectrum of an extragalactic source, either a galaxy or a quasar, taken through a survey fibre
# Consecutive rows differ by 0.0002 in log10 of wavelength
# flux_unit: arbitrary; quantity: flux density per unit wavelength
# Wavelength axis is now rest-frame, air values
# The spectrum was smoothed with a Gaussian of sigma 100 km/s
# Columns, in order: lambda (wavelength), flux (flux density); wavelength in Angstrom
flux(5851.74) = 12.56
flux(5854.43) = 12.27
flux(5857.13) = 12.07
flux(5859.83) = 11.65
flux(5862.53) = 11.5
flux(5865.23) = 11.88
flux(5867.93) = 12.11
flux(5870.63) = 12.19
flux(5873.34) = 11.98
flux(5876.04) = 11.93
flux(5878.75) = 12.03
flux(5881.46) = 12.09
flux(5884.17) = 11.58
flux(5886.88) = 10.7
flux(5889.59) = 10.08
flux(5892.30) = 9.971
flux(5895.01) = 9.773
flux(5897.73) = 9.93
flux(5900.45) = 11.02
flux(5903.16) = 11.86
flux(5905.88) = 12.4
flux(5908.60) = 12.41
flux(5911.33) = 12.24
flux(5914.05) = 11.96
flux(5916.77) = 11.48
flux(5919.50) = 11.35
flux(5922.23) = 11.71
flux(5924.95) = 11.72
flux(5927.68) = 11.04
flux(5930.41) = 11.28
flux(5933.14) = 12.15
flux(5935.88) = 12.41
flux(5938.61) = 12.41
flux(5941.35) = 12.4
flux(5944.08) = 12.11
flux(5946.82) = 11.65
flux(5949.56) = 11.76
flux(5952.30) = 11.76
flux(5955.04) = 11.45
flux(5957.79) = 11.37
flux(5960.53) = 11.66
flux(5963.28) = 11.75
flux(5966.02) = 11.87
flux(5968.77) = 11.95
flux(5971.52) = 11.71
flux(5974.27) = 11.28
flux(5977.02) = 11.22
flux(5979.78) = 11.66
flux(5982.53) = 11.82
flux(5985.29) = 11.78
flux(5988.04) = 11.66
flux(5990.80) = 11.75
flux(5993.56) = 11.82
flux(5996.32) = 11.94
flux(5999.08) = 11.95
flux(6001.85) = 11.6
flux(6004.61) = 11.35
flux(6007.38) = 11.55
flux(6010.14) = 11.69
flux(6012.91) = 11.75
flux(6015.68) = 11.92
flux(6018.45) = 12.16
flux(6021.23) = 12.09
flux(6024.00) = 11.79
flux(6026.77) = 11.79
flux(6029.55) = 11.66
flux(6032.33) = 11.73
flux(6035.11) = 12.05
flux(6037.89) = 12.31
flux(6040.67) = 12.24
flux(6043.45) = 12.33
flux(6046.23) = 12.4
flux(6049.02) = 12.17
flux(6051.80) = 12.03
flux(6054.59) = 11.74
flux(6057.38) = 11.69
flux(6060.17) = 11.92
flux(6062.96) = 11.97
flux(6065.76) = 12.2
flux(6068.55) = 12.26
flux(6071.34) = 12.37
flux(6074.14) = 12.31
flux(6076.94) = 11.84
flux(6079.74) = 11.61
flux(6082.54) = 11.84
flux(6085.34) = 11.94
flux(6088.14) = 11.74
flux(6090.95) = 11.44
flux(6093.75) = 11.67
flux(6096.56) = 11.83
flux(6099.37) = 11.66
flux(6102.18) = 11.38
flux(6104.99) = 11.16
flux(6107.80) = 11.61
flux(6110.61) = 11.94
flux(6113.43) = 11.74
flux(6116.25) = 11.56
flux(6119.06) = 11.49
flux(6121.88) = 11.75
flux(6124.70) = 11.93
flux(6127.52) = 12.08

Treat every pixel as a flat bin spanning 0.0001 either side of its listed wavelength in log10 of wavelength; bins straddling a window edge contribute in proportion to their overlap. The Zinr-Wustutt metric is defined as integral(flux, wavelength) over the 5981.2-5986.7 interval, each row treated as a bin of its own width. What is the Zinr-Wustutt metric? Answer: 65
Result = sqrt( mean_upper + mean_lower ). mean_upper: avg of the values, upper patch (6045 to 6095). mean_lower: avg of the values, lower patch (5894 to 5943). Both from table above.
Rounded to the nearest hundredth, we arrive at 4.86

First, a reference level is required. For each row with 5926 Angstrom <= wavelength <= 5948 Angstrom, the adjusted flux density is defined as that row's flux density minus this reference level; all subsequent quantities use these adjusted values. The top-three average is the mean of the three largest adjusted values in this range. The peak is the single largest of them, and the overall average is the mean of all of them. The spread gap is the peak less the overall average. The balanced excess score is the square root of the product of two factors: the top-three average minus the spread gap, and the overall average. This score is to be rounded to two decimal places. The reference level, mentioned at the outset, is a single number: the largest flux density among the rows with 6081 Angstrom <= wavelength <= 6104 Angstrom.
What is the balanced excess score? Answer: 0.01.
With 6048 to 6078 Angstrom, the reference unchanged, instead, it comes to 0.07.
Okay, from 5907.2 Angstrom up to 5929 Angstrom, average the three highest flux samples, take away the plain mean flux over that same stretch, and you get 0.46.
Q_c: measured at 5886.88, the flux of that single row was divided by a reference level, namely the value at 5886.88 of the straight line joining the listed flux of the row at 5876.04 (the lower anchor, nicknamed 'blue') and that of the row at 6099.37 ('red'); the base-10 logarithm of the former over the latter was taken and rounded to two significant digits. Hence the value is -0.047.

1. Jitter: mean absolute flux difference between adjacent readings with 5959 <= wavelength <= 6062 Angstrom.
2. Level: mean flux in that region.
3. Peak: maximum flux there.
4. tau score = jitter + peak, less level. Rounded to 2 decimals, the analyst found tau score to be 0.73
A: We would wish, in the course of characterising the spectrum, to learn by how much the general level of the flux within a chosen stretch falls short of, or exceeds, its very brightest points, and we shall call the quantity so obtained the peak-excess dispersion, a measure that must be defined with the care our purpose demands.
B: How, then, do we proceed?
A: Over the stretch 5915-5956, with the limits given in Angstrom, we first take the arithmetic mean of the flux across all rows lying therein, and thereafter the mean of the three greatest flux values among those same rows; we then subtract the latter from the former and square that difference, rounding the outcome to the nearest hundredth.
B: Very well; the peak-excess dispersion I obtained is 0.39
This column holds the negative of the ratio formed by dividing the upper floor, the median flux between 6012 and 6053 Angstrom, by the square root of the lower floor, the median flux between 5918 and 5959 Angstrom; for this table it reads -3.52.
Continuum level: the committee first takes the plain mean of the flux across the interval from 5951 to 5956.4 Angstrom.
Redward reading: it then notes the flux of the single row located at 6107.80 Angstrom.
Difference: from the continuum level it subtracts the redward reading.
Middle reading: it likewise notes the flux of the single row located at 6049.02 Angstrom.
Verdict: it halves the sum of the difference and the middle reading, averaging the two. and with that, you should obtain 6.08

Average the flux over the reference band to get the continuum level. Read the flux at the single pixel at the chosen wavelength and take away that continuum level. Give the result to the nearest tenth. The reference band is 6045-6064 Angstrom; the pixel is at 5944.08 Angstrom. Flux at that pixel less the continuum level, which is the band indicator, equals 0.1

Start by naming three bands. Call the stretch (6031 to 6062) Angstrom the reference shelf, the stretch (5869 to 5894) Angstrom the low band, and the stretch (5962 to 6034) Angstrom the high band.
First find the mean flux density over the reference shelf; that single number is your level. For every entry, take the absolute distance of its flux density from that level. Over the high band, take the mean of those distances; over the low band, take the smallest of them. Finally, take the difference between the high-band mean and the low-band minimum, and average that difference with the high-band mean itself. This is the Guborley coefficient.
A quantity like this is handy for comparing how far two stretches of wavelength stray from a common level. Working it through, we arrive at 0.31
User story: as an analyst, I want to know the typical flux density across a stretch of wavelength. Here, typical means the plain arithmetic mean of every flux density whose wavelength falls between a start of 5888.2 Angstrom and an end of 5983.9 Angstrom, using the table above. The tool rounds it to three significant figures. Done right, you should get 11.6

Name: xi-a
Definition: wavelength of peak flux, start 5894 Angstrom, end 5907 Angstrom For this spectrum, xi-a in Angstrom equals 5905.88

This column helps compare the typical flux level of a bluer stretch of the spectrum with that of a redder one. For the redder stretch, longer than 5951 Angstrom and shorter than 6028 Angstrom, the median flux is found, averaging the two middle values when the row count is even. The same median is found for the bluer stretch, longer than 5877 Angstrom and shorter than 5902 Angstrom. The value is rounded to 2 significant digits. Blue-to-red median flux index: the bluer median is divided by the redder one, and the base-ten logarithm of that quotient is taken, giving -0.041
